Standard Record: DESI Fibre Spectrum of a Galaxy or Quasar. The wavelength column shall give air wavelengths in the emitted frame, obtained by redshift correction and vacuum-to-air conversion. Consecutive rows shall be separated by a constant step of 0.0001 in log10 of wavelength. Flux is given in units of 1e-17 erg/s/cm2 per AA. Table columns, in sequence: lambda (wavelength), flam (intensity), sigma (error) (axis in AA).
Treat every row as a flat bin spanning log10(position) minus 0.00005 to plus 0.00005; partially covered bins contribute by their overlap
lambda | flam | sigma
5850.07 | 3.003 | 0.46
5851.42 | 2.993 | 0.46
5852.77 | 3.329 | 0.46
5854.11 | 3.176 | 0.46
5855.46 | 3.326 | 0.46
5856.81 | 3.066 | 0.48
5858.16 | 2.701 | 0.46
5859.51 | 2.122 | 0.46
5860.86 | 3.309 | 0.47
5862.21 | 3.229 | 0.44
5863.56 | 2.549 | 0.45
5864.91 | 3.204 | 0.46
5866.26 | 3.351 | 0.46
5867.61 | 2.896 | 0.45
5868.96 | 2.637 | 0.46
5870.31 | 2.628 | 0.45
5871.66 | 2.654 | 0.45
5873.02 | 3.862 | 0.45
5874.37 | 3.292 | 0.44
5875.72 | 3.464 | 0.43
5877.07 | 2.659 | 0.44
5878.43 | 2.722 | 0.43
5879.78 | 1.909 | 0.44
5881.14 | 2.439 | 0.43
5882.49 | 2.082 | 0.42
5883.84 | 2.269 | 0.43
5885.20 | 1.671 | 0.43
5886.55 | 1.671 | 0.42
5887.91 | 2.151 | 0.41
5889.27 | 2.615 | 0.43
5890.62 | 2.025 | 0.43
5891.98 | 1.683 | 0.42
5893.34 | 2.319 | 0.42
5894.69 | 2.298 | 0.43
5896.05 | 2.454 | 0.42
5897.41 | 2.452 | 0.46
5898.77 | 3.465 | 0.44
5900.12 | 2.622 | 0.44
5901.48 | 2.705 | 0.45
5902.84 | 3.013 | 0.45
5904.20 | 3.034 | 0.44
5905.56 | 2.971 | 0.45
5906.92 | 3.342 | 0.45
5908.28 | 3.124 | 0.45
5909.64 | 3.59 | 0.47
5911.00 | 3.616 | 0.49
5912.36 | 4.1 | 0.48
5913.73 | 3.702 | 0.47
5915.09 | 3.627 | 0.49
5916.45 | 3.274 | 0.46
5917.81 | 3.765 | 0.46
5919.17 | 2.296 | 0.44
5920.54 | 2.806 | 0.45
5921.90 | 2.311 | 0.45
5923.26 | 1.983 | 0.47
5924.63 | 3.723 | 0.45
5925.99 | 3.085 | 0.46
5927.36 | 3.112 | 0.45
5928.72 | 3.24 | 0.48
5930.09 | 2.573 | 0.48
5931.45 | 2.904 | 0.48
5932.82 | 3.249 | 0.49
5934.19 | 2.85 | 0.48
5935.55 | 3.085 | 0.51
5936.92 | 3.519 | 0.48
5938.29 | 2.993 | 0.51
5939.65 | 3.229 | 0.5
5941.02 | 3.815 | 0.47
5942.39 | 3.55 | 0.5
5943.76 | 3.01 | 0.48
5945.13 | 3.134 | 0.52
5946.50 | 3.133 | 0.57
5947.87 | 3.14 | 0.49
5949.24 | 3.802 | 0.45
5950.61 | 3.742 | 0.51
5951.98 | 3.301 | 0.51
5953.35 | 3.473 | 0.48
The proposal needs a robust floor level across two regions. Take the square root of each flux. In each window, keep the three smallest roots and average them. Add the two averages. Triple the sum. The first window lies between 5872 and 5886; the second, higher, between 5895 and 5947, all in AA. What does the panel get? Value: 8.56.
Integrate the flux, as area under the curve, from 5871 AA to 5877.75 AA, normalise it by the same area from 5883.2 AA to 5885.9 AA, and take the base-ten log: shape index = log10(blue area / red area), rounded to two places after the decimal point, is 0.61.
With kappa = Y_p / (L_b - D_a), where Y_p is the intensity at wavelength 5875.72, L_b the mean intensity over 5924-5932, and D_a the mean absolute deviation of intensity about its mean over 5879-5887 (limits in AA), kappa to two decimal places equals 1.22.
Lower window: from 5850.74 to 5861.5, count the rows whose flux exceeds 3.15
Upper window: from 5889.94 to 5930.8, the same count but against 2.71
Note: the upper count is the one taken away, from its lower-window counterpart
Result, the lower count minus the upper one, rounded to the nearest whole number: -14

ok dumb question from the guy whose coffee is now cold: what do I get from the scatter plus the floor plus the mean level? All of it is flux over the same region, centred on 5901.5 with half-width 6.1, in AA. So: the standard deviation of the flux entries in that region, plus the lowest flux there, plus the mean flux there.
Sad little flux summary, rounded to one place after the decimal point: 5.7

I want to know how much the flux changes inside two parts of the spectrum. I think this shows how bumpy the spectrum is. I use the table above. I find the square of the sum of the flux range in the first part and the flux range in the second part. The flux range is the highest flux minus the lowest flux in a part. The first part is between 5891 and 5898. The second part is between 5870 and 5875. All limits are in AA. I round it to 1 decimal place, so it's 4.0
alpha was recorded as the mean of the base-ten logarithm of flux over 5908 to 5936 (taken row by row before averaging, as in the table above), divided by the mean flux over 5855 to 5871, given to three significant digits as 0.168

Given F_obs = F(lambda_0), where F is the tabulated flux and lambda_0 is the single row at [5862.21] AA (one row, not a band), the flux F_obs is 3.229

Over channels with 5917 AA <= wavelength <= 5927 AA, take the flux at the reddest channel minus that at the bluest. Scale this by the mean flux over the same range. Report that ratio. -0.24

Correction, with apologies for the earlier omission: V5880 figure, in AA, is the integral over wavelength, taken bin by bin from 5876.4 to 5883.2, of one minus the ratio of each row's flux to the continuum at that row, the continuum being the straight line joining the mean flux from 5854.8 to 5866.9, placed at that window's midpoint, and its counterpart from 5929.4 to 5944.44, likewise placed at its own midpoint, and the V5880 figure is 1.5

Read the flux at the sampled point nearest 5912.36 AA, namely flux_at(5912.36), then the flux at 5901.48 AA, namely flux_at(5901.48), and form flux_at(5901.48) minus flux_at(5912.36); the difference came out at -1.4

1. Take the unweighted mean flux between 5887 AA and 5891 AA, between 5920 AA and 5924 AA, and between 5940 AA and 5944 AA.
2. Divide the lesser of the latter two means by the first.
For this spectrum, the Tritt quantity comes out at 1.05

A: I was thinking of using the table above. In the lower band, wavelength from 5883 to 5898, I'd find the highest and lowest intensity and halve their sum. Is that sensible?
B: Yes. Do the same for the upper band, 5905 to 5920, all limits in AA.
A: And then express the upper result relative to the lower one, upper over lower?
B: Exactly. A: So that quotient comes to 1.49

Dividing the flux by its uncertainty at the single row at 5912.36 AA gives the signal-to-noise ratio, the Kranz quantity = 8.54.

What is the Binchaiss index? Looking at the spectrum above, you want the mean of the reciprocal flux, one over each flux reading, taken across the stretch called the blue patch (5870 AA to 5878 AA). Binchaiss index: 0.33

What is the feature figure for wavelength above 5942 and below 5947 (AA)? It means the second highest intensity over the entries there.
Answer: 3.134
